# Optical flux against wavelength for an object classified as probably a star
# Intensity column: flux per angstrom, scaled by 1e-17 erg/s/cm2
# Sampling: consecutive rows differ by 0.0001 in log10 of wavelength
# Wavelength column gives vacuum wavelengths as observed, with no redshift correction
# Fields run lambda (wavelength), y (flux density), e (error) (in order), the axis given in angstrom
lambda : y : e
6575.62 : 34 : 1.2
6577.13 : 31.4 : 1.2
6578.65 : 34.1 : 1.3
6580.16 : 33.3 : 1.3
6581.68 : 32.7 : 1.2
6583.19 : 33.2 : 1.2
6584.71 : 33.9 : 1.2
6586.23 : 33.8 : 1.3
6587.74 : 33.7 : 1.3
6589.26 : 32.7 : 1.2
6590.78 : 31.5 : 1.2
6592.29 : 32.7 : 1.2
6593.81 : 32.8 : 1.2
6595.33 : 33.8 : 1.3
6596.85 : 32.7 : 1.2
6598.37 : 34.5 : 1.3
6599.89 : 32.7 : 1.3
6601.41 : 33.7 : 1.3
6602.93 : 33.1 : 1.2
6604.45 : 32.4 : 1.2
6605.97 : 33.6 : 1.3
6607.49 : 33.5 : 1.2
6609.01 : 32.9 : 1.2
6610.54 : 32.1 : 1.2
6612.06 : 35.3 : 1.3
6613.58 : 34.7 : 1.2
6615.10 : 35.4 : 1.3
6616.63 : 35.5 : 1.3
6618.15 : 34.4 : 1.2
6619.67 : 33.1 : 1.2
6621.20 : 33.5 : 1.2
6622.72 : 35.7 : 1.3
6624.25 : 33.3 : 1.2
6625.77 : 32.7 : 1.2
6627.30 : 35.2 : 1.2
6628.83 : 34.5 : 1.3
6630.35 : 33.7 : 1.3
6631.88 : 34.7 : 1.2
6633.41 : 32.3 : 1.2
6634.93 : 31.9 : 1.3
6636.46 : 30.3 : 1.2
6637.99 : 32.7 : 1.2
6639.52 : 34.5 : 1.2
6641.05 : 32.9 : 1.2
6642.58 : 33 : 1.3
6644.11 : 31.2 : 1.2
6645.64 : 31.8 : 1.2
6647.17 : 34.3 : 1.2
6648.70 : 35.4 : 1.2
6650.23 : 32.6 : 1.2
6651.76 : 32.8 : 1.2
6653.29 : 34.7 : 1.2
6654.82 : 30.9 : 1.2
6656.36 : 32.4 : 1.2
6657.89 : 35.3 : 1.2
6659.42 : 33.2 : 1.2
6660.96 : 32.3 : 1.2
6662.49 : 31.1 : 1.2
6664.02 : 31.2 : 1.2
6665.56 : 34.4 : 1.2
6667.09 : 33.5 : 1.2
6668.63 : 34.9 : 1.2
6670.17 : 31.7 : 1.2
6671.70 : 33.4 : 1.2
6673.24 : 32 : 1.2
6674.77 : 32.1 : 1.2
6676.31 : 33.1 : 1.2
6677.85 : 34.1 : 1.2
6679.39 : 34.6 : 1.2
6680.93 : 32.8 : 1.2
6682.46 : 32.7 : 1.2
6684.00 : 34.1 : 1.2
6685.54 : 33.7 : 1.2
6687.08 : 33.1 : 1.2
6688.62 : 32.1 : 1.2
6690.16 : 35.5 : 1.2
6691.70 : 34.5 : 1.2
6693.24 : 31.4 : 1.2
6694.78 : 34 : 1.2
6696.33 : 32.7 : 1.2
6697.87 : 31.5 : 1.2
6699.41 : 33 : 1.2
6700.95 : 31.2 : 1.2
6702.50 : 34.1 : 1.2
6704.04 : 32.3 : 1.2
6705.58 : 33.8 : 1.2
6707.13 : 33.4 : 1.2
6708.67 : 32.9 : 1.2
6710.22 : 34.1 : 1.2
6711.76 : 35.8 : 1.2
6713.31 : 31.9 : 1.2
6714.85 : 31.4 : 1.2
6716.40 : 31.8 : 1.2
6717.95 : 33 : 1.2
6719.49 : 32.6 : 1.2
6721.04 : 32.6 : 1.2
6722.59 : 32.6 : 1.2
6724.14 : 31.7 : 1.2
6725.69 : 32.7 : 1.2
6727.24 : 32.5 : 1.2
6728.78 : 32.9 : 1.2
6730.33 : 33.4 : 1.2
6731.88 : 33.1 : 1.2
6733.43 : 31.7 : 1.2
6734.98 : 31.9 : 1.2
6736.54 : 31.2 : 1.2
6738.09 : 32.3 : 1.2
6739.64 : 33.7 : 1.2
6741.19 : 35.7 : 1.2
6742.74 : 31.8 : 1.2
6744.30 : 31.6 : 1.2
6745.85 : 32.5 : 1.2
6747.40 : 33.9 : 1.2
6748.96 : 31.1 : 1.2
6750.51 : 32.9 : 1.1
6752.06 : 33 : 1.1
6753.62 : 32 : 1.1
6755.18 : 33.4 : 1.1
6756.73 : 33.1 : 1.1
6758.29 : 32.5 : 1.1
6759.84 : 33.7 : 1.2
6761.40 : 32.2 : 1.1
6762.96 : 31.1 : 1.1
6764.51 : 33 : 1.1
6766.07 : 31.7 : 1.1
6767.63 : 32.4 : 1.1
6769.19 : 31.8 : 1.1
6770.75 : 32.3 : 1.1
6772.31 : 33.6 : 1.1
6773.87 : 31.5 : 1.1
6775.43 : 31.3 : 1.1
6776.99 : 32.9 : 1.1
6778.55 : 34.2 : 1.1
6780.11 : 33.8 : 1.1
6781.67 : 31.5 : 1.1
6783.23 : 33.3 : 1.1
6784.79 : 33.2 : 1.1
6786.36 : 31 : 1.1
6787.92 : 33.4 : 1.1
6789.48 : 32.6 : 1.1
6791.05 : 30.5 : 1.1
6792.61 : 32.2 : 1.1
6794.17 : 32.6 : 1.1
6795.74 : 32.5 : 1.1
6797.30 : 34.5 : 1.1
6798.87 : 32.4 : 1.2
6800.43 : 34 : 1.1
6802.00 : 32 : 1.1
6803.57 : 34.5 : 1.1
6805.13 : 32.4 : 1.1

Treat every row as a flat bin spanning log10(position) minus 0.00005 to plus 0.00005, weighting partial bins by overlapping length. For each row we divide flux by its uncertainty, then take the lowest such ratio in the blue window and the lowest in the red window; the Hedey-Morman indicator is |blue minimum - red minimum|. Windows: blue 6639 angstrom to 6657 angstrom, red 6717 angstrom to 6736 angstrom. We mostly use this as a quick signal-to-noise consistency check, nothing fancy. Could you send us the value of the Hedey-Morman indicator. 1.0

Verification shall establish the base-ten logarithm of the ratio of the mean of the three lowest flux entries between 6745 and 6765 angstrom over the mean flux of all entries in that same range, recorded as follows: -0.017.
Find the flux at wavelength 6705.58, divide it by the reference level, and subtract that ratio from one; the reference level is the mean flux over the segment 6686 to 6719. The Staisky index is -0.02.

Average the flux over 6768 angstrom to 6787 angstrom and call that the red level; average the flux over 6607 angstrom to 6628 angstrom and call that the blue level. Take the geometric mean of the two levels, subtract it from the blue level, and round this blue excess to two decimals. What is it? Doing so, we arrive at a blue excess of 0.79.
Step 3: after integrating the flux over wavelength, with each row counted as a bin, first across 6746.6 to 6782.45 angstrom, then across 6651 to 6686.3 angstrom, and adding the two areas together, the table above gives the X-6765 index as 2335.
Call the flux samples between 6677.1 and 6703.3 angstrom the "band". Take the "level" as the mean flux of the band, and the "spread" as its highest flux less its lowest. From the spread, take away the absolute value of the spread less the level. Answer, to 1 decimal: -24.6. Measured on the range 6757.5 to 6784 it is -26.3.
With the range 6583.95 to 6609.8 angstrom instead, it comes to -27.2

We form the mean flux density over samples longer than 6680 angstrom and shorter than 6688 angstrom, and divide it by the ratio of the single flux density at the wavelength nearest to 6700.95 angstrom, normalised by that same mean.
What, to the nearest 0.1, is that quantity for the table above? 35.5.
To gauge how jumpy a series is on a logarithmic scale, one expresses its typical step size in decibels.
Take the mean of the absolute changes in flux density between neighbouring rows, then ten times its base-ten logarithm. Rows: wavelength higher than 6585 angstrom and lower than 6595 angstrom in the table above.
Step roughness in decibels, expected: -1.4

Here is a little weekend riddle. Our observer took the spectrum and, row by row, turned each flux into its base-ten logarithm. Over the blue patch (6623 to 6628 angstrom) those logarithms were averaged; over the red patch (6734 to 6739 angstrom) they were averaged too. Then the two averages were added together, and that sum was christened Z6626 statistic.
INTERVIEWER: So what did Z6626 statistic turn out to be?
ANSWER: 3.03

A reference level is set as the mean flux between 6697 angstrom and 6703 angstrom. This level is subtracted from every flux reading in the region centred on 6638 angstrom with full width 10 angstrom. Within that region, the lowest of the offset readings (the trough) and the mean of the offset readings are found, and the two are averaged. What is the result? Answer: -1.0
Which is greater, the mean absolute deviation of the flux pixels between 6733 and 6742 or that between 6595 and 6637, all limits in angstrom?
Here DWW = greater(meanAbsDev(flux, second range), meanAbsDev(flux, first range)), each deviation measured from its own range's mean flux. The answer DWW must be 1.30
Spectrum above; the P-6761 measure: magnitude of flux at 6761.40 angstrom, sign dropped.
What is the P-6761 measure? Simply 32.2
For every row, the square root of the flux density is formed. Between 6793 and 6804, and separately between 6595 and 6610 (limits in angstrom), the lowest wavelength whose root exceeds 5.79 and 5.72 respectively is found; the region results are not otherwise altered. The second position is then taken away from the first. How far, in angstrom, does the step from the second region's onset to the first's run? 202.0 angstrom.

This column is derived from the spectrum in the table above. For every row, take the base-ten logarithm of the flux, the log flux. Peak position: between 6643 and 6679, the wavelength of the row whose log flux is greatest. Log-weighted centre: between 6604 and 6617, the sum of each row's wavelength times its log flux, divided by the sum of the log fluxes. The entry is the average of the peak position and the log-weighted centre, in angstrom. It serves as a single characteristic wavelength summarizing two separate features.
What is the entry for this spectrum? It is 6629.6 angstrom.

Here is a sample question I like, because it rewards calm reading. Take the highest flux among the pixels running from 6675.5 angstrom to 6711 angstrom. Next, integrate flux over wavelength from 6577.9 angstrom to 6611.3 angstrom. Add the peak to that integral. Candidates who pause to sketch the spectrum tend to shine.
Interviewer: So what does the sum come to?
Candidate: 1143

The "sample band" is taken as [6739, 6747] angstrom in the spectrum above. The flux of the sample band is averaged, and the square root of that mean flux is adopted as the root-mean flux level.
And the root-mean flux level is 5.75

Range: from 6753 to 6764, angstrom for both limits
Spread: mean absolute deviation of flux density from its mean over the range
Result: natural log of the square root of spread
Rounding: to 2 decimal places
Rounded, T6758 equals -0.17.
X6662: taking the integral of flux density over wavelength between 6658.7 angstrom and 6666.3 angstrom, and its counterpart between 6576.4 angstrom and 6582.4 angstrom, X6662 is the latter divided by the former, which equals 0.80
